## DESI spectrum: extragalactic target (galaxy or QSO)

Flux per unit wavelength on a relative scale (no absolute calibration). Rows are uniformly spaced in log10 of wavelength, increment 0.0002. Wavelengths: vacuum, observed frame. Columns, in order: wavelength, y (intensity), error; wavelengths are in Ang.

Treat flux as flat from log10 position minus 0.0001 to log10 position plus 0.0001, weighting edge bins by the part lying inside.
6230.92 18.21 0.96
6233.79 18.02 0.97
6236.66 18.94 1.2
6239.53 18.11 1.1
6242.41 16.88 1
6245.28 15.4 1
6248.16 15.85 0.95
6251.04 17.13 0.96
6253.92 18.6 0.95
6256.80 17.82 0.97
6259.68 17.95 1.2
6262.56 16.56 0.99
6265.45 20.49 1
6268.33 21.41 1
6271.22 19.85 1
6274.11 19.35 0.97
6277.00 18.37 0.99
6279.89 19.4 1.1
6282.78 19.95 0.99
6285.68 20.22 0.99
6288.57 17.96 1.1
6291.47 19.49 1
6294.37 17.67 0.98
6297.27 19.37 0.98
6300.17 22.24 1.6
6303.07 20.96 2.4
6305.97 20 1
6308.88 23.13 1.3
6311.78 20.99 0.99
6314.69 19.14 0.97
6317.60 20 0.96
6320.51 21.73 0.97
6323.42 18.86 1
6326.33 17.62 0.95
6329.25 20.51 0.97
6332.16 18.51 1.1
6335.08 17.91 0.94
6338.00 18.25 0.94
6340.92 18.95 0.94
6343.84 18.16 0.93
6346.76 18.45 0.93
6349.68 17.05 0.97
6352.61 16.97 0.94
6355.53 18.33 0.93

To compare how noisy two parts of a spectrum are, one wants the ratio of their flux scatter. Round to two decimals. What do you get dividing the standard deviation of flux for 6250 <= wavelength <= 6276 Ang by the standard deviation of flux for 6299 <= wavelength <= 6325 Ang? 1.13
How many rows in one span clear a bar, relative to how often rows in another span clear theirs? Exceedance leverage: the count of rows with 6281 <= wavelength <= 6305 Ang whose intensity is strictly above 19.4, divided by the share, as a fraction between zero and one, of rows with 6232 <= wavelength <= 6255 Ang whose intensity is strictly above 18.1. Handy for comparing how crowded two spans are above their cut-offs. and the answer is 13.3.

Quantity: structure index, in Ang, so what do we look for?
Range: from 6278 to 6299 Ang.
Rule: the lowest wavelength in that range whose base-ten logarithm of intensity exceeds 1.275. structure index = 6279.89 Ang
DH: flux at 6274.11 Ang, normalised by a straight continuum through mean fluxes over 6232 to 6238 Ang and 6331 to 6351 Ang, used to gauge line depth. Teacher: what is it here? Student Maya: 1.05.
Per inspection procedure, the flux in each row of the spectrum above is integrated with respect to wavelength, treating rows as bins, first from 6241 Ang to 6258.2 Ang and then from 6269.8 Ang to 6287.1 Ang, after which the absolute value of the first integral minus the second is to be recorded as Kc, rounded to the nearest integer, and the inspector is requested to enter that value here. 46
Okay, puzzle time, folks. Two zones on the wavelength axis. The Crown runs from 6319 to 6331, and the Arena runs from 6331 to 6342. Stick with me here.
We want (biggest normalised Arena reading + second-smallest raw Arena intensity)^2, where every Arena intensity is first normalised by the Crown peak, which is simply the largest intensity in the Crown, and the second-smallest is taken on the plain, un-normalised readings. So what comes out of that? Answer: 366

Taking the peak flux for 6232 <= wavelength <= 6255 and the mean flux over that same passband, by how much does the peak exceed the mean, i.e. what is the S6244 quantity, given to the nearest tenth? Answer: 1.6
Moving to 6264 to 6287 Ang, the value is 1.5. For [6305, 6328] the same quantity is 2.9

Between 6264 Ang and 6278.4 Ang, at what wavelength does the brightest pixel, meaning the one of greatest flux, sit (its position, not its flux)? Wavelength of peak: 6268.33 Ang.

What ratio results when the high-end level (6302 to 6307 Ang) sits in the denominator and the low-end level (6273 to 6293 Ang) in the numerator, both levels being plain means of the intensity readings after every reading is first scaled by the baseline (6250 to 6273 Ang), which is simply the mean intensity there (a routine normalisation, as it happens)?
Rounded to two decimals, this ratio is 0.94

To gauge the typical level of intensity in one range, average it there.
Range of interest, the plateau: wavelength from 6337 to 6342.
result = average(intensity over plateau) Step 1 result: 18.6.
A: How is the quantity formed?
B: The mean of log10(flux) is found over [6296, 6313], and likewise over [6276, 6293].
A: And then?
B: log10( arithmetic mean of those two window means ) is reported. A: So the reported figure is 0.115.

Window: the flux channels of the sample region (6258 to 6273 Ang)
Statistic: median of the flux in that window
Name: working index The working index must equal 20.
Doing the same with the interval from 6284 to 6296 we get 19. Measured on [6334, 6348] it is 18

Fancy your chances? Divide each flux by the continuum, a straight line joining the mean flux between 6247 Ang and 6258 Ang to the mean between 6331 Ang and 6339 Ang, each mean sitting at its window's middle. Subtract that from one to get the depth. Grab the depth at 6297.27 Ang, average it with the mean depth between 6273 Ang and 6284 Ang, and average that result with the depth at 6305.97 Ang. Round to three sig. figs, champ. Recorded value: -0.103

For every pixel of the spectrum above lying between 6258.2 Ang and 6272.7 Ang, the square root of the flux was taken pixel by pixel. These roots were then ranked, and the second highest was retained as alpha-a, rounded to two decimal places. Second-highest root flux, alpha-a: 4.53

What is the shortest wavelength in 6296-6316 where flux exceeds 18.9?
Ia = 6297.27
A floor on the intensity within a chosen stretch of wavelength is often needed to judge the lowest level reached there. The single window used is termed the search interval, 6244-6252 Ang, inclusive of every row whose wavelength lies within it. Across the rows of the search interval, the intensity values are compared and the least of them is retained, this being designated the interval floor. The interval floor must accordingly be 15.4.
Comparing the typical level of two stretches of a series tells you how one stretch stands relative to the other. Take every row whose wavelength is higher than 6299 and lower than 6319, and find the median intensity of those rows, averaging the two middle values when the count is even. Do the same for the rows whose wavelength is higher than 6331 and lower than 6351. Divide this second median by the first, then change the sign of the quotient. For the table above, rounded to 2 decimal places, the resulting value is -0.87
